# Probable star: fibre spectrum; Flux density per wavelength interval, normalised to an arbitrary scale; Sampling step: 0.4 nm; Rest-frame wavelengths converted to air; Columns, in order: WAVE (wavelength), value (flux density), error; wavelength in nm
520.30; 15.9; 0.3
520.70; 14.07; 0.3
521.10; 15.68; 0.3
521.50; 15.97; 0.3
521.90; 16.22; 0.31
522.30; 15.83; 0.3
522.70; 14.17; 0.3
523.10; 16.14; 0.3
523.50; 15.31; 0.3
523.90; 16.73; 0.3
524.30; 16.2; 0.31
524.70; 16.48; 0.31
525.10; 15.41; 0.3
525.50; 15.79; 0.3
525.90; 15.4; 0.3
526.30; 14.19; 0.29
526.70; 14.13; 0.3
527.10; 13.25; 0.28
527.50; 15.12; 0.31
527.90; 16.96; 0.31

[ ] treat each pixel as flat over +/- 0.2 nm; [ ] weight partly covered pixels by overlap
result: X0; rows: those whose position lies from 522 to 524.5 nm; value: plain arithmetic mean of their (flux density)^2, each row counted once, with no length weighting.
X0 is 248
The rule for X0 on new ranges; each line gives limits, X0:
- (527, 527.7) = 202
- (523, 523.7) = 247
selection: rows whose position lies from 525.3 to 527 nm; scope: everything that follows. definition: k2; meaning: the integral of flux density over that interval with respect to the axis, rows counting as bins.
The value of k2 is 25.1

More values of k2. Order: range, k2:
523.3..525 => 27.4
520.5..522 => 23.2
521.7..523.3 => 24.9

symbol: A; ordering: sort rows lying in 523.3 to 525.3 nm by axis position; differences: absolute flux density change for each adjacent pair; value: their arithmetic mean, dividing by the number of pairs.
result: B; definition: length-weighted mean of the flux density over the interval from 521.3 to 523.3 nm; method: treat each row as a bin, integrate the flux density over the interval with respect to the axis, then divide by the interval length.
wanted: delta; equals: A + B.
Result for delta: 16.5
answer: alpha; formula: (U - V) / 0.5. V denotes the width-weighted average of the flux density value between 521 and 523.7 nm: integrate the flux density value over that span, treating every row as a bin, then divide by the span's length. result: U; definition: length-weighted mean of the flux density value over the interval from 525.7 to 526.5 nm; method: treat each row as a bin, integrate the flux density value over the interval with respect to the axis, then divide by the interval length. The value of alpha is -1.6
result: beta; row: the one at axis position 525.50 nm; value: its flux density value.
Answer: 15.79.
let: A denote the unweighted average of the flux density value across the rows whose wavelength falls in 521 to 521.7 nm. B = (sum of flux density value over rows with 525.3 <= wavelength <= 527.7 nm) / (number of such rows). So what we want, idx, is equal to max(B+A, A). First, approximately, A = 15.8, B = 14.6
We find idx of 30.5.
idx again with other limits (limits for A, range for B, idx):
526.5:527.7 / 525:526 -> 29.7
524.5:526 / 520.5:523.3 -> 31.2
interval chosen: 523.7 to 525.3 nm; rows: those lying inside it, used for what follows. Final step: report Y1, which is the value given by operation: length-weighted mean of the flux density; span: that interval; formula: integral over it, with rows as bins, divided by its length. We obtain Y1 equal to 16.2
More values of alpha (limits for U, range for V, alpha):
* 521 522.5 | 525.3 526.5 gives 1.6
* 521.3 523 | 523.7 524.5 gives -1.8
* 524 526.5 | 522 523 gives 0.8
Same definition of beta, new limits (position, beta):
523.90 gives 16.73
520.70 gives 14.07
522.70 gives 14.17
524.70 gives 16.48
